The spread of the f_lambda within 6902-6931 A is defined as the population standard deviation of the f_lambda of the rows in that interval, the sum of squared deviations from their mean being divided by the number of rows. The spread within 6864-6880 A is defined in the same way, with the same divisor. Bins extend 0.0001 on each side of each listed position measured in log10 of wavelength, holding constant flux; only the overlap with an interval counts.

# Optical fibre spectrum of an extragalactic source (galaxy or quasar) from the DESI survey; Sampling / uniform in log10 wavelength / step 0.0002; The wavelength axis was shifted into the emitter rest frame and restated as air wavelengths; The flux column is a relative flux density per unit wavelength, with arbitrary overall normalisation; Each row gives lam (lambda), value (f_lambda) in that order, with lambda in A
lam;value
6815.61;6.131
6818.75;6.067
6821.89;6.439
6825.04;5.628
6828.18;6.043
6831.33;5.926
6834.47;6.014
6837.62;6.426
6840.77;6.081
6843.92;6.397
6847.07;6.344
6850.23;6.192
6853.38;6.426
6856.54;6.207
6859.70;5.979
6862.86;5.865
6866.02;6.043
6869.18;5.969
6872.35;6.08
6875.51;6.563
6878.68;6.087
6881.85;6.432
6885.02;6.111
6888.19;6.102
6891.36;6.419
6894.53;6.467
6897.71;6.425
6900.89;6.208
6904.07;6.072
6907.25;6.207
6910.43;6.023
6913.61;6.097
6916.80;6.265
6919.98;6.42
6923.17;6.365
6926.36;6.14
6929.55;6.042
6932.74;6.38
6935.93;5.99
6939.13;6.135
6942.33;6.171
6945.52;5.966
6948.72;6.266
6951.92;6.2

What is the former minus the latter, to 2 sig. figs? -0.077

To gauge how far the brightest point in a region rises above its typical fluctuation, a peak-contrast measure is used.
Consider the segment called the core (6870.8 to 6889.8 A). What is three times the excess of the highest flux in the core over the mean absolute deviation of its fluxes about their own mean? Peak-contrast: 19.2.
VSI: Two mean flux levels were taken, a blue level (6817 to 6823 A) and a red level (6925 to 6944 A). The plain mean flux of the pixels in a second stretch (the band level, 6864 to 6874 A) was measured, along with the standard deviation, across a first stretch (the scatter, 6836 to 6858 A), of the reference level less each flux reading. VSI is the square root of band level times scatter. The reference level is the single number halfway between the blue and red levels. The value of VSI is 0.9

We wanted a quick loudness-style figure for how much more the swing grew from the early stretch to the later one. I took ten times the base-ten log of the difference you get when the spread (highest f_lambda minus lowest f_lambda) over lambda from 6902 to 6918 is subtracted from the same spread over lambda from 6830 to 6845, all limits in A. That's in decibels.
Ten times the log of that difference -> -5.9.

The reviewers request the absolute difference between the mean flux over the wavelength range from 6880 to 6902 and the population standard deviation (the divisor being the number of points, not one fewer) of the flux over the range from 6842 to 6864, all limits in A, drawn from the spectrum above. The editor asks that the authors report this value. 6.112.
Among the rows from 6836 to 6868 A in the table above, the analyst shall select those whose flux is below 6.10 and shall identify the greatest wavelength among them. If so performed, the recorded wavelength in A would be 6866.02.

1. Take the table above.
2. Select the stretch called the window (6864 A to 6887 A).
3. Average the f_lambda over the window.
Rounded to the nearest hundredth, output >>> 6.18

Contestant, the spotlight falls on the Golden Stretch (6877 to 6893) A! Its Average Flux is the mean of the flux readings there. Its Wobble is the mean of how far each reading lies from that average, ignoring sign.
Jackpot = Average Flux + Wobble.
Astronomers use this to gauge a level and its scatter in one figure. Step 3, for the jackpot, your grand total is 6.39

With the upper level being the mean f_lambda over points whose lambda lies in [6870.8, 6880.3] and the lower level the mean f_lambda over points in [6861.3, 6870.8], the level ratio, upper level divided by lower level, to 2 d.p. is 1.05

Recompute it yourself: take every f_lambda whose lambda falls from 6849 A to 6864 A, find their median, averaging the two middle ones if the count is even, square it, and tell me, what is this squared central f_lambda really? 38.3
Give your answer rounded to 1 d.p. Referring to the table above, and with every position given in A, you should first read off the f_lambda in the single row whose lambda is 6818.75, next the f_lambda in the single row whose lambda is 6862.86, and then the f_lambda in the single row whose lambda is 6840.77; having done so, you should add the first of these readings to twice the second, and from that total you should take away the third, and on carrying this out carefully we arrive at 11.7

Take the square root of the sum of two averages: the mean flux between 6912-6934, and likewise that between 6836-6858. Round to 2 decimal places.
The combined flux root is 3.54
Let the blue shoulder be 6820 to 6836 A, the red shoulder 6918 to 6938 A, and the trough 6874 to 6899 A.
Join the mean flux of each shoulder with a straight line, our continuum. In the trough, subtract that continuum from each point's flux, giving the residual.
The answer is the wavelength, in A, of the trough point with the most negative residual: 6888.19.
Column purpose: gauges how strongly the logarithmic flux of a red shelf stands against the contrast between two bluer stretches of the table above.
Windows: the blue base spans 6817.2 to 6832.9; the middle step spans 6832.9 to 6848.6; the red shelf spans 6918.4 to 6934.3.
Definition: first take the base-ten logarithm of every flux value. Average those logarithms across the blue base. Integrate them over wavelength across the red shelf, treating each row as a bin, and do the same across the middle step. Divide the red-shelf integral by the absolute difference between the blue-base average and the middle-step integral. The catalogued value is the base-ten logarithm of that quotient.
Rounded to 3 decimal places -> 0.034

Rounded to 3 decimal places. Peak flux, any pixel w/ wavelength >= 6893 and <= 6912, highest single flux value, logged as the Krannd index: 6.467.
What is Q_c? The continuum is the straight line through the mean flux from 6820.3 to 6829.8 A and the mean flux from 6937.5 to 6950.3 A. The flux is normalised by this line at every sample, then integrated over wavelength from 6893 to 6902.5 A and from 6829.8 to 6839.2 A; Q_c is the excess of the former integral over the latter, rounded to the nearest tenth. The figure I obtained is 0.4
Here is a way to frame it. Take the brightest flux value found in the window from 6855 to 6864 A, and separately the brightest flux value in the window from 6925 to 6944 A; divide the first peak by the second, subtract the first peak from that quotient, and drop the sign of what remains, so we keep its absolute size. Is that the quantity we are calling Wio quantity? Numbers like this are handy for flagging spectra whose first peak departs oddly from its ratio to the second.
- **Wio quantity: 5.23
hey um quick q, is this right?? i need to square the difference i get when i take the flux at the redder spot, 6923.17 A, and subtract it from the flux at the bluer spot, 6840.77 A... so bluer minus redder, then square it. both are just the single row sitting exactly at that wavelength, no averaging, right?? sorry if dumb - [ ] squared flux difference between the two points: 0.081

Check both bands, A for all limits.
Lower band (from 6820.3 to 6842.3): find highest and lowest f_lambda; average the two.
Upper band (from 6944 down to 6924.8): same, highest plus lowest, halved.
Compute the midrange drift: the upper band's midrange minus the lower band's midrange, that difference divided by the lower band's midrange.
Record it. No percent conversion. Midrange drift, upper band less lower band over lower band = 0.025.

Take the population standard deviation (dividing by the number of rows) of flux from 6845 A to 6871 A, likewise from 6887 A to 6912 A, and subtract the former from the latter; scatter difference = -0.020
